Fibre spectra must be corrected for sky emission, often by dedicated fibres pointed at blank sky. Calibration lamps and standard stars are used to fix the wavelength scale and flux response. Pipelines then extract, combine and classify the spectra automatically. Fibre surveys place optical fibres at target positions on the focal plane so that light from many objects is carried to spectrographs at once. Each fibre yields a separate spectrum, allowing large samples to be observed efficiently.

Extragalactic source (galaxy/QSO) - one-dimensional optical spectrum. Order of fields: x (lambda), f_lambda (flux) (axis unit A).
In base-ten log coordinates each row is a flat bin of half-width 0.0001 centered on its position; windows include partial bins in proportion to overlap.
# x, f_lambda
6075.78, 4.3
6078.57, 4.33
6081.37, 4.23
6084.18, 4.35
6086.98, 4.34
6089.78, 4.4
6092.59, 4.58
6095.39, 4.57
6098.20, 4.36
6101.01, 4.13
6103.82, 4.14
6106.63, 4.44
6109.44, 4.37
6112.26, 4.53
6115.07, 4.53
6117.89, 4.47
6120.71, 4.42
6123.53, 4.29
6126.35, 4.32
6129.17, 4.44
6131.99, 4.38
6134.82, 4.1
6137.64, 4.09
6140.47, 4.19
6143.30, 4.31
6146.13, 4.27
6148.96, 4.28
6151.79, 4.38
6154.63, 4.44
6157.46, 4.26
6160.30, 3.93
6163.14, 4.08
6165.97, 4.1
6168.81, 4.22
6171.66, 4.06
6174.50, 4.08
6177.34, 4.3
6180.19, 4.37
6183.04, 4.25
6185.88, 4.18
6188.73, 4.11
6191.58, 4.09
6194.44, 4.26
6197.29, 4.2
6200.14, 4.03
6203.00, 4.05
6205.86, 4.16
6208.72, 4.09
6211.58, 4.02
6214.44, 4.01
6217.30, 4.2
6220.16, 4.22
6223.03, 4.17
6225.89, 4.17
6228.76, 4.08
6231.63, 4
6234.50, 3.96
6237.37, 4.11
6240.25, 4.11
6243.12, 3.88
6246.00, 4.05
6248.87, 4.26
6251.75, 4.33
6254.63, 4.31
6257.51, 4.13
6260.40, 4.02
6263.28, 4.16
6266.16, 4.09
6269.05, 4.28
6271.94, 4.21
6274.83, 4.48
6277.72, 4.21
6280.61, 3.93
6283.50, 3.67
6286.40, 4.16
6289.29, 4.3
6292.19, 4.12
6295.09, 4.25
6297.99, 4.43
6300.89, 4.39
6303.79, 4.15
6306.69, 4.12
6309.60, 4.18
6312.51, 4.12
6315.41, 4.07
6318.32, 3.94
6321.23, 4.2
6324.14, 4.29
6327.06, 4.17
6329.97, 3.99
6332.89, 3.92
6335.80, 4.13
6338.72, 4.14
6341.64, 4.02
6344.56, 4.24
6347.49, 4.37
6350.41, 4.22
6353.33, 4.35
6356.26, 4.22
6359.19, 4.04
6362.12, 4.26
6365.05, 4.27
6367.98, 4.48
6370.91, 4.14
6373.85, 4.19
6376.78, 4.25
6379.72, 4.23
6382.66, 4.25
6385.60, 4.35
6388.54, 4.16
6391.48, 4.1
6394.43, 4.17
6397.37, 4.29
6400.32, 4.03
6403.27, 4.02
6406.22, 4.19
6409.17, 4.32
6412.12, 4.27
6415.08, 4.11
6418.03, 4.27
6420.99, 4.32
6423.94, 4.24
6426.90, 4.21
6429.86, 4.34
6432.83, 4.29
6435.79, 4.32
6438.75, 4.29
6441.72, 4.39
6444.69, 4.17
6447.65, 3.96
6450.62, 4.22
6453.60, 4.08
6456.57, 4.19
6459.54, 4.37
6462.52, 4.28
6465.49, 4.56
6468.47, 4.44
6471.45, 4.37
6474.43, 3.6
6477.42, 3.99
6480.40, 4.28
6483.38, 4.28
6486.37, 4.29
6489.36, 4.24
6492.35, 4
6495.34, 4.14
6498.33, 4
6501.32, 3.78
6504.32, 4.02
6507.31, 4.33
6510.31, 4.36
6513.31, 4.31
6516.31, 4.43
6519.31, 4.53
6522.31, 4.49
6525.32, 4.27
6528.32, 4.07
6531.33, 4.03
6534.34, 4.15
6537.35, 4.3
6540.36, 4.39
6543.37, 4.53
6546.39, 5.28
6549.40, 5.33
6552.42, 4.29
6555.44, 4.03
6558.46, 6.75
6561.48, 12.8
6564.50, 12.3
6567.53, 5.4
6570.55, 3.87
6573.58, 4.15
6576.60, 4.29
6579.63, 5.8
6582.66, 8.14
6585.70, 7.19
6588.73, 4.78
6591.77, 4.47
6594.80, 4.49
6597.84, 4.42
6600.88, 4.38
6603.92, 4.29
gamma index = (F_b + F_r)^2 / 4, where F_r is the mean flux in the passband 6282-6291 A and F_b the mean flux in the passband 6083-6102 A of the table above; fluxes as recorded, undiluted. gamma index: 17.8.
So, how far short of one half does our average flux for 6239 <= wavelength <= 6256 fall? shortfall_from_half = -3.66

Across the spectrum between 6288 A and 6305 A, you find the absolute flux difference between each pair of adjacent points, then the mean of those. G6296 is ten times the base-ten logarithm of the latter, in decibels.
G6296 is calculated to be -8.1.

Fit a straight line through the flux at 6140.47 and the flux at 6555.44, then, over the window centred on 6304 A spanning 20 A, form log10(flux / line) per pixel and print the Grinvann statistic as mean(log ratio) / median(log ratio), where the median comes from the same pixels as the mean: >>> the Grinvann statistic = 1.9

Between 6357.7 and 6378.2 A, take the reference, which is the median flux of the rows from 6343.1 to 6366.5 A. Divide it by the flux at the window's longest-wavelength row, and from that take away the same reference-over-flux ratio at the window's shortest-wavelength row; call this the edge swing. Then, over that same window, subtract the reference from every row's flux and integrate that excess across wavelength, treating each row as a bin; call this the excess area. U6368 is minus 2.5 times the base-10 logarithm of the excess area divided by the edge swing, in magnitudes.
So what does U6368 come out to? -2.1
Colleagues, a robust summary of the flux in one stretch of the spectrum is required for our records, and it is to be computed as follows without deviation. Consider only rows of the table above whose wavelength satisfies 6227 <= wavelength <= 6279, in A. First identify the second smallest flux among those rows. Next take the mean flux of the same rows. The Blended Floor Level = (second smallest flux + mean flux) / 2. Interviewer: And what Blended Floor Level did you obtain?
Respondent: 4.05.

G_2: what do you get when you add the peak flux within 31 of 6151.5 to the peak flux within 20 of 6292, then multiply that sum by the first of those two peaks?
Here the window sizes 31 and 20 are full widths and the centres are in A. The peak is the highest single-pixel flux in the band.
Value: 39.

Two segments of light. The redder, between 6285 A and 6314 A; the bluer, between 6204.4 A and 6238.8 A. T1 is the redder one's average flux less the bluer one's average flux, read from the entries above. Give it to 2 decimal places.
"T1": 0.12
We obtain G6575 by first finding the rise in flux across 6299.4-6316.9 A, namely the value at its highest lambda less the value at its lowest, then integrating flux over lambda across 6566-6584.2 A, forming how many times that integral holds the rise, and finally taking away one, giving -301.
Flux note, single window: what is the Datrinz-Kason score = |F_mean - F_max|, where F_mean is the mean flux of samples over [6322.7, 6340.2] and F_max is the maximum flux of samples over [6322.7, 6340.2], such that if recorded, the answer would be 0.18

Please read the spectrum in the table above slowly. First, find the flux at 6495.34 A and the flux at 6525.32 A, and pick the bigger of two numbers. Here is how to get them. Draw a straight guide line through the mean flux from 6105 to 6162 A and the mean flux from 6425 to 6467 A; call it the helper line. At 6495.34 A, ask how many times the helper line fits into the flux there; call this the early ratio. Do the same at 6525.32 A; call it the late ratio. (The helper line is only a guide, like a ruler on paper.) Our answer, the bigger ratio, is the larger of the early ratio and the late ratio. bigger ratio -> 1.01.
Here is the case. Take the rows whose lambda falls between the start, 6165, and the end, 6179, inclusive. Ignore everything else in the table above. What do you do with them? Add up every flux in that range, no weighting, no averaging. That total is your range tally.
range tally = 20.8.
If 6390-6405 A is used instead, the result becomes 20.6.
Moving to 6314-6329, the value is 20.7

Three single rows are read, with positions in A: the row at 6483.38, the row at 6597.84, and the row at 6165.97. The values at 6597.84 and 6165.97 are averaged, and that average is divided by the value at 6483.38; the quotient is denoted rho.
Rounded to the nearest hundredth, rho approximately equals 1.00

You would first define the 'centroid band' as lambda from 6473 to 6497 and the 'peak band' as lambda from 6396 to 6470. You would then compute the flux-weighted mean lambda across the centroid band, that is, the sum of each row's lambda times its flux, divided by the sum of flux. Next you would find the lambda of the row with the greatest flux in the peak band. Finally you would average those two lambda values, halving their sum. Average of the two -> 6475.3 A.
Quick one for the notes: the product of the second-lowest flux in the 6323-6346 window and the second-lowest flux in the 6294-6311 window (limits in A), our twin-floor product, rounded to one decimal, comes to 16.6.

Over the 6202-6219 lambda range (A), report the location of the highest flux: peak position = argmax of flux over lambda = 6217.30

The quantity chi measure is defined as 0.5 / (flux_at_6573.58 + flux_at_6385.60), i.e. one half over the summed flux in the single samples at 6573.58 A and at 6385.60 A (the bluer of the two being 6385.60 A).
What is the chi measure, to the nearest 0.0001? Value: 0.0588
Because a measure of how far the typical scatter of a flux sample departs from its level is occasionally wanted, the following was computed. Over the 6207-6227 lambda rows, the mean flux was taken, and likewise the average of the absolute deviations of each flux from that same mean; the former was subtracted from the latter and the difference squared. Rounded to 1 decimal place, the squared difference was 16.4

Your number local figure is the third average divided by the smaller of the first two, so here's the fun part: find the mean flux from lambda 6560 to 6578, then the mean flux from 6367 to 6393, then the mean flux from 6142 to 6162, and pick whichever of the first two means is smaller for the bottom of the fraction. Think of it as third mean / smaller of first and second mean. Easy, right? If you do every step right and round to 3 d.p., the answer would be 1.007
